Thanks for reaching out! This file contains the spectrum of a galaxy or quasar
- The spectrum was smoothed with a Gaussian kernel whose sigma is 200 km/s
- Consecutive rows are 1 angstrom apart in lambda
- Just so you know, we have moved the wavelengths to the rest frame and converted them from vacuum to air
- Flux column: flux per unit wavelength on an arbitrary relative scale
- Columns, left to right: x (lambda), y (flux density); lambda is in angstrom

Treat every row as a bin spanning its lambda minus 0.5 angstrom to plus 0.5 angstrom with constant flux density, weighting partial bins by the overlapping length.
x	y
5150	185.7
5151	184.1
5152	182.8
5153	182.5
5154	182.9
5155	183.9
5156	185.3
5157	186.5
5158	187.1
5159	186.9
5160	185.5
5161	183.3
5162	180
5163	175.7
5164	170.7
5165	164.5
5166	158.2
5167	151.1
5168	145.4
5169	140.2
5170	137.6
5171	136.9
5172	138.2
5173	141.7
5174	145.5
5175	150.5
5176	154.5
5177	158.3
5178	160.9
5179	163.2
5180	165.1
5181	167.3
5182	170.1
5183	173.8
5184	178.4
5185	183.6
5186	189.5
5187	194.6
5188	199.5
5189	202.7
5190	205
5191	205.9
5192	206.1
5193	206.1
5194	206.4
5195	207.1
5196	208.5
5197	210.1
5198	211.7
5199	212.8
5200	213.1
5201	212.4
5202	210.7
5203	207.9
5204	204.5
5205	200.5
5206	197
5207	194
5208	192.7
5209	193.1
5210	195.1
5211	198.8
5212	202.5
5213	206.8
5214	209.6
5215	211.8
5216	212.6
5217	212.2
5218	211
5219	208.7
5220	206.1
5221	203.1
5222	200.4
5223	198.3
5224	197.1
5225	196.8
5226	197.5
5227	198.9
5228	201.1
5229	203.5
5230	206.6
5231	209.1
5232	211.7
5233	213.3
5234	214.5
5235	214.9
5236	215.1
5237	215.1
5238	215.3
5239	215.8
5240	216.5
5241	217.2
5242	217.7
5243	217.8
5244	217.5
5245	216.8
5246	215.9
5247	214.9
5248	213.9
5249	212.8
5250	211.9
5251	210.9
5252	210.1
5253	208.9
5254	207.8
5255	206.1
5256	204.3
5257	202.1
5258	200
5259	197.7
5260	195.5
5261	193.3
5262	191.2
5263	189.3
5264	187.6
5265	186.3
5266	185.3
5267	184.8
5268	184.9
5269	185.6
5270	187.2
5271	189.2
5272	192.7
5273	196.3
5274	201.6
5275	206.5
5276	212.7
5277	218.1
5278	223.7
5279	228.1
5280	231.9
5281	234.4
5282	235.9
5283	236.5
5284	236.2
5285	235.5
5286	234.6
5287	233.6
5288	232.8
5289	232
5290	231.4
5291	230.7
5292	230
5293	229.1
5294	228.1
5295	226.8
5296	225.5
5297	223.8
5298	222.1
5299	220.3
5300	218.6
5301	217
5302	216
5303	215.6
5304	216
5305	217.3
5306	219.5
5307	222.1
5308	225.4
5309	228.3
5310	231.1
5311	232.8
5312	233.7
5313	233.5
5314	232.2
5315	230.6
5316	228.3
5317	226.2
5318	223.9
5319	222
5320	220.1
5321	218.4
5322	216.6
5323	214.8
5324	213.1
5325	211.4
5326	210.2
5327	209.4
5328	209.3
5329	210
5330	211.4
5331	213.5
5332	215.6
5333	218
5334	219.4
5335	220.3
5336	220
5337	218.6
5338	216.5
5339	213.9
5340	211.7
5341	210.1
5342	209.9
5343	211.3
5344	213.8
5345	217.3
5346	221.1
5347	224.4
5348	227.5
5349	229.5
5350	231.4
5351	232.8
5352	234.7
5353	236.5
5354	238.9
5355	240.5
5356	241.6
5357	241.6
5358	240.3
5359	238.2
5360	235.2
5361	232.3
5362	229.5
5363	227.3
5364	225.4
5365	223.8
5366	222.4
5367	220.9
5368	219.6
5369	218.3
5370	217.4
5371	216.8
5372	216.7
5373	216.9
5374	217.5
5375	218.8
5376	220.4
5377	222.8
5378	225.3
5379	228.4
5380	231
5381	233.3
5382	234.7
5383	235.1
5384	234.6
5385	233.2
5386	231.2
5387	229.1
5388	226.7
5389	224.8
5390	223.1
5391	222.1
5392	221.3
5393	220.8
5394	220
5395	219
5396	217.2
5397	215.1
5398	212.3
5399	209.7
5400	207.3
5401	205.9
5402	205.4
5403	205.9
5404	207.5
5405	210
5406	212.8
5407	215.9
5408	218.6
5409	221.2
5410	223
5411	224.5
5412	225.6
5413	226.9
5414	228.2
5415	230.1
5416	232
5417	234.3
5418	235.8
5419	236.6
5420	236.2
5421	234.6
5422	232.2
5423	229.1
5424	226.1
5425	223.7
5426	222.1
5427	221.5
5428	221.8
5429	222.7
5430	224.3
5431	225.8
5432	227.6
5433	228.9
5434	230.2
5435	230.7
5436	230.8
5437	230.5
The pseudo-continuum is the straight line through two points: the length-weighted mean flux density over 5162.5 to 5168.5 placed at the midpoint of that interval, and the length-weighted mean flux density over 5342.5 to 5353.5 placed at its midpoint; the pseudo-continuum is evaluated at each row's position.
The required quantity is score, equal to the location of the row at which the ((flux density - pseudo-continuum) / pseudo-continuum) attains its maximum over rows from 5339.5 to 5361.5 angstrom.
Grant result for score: 5356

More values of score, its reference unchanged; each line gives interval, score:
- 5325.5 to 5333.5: 5333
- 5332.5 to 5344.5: 5335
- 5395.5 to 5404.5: 5396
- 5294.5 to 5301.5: 5295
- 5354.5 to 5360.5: 5356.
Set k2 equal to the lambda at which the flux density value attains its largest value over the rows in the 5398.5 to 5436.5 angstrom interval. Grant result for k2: 5419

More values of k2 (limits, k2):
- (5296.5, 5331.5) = 5312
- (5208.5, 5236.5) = 5236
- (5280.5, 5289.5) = 5283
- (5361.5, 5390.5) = 5383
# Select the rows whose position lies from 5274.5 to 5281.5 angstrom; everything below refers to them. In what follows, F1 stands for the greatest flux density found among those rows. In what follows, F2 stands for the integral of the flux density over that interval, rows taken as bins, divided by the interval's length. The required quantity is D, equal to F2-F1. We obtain -12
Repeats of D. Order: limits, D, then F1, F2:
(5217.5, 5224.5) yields -7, 211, 204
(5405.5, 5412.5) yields -5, 225.6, 220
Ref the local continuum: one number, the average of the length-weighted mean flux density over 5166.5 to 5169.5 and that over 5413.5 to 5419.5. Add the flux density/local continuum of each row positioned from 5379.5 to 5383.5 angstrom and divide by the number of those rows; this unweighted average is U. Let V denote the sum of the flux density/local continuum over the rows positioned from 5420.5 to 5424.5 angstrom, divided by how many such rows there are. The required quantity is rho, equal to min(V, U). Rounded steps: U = 1.23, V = 1.218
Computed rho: 1.22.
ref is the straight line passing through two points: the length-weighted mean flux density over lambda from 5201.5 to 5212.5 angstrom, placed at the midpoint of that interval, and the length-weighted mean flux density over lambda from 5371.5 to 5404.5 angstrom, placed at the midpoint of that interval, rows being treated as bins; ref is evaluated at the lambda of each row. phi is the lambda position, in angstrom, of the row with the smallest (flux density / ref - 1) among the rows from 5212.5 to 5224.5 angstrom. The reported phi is 5224 angstrom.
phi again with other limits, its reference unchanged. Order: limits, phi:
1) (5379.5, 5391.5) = 5391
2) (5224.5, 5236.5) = 5225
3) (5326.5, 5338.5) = 5328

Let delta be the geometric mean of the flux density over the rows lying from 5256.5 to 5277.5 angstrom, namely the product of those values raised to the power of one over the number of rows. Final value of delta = 194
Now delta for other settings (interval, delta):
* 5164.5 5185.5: 156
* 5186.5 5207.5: 205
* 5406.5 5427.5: 227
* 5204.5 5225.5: 202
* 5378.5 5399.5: 225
